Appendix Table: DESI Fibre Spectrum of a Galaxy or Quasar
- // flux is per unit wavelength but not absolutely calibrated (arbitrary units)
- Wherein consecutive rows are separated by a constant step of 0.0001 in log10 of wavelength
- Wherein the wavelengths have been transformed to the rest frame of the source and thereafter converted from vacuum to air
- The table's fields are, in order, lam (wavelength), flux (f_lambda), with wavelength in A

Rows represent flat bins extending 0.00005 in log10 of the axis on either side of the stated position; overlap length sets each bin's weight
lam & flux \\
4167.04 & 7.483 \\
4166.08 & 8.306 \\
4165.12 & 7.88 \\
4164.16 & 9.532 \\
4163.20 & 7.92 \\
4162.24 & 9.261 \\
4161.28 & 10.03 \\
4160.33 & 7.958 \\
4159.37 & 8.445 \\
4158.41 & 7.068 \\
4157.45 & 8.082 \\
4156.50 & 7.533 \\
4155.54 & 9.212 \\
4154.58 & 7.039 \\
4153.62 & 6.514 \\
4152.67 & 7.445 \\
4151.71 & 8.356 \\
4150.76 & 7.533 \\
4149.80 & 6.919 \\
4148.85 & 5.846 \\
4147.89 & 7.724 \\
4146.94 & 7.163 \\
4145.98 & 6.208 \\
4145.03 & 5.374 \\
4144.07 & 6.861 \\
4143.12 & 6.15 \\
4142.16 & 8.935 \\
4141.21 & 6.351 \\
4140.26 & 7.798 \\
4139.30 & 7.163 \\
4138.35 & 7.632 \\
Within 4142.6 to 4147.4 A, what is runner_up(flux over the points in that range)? 6.861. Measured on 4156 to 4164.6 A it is 9.532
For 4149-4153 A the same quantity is 7.533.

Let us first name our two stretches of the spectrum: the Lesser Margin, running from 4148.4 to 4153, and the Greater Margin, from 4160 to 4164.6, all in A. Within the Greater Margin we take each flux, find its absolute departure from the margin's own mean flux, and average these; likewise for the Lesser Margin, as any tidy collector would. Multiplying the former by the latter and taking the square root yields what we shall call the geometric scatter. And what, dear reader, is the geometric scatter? 0.732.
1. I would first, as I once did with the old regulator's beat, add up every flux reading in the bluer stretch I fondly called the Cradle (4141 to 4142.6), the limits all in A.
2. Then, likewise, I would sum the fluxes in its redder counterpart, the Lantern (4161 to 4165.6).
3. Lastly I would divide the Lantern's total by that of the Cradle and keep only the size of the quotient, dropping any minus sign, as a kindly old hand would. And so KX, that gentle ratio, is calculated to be 2.9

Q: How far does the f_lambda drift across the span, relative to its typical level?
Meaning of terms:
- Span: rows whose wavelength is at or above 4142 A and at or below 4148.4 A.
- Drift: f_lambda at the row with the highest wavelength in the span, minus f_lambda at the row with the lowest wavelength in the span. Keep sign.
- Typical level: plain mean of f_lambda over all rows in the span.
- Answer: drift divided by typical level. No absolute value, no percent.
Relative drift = -0.18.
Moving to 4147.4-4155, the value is -0.10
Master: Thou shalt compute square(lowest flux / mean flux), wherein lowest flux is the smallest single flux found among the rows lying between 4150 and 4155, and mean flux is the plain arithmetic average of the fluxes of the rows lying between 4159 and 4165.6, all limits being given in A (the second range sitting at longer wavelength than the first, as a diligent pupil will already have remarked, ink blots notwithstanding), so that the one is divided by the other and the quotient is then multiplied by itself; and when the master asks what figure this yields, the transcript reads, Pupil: 0.558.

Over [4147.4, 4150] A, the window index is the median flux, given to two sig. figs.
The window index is 6.9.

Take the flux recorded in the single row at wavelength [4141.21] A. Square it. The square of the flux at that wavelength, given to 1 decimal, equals 40.3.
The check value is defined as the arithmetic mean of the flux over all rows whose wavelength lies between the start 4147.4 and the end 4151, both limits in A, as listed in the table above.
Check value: 7.0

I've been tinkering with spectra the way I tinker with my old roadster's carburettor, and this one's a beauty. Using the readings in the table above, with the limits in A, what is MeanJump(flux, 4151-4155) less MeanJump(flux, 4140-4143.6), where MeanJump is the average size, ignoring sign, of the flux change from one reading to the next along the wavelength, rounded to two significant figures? -1.5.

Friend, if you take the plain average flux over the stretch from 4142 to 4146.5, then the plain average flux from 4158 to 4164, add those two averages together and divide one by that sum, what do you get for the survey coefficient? 0.066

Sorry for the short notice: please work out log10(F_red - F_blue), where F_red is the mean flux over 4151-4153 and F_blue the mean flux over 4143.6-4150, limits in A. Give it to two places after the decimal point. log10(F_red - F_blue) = 0.12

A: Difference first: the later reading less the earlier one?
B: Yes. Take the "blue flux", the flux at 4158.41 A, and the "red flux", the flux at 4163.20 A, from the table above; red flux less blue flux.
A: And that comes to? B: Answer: 0.9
